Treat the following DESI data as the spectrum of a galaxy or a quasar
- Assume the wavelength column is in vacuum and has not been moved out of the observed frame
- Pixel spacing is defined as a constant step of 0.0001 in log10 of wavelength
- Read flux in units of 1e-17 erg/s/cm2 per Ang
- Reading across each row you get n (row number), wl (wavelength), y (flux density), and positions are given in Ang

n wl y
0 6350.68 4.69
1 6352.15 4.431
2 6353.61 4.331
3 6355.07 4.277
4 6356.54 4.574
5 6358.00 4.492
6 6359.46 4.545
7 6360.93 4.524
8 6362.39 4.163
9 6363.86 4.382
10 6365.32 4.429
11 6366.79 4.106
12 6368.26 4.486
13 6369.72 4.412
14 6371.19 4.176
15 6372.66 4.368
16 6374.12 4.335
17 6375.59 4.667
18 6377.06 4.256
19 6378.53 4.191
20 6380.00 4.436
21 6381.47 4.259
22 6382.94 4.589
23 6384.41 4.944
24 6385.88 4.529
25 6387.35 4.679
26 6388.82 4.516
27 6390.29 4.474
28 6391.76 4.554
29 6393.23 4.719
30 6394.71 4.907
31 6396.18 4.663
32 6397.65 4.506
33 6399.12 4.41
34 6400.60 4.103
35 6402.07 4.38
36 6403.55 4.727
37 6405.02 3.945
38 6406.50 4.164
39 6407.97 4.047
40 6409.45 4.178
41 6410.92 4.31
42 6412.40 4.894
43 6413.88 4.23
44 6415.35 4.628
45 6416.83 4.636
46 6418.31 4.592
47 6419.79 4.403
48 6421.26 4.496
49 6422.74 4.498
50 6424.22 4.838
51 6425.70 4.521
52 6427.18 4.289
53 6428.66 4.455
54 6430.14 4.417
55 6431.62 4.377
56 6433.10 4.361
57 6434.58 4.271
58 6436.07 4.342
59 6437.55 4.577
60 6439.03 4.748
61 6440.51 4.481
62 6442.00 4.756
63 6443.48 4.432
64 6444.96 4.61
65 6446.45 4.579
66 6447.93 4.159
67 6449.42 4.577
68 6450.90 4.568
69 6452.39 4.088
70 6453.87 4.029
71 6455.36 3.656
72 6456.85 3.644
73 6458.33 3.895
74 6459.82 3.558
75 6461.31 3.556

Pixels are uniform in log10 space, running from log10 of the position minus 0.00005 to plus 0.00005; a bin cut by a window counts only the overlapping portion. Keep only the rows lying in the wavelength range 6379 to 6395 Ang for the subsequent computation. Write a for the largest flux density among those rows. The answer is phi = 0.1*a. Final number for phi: 0.494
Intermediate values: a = 4.944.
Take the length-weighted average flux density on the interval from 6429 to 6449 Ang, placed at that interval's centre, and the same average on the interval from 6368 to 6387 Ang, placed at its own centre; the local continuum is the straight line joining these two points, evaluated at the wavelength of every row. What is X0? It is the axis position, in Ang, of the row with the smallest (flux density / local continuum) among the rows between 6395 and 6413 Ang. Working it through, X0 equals 6405.02 Ang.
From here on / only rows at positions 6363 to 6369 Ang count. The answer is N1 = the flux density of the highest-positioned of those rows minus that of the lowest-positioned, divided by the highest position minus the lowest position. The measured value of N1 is 0.02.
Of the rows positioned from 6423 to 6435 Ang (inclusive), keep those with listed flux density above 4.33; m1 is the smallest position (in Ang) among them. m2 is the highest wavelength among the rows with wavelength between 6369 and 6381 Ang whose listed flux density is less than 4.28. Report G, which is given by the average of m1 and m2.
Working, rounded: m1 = 6424.22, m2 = 6378.53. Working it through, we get 6401.4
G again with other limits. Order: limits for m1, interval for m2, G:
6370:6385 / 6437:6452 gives 6410.3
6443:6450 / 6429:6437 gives 6439.0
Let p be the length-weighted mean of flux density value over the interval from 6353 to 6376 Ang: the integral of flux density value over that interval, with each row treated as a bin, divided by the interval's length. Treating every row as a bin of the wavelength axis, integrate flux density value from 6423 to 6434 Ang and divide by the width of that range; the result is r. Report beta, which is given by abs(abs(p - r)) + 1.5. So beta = 1.58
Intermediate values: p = 4.39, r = 4.46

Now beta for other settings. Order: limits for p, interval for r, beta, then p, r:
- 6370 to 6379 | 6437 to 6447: 1.76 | 4.34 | 4.60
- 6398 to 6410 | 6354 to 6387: 1.67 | 4.25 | 4.42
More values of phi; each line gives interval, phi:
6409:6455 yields 0.489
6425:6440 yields 0.475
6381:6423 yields 0.494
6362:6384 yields 0.467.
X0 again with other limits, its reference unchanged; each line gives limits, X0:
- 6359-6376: 6366.79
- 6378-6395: 6378.53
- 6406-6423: 6407.97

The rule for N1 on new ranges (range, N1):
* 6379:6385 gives 0.12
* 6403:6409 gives -0.15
